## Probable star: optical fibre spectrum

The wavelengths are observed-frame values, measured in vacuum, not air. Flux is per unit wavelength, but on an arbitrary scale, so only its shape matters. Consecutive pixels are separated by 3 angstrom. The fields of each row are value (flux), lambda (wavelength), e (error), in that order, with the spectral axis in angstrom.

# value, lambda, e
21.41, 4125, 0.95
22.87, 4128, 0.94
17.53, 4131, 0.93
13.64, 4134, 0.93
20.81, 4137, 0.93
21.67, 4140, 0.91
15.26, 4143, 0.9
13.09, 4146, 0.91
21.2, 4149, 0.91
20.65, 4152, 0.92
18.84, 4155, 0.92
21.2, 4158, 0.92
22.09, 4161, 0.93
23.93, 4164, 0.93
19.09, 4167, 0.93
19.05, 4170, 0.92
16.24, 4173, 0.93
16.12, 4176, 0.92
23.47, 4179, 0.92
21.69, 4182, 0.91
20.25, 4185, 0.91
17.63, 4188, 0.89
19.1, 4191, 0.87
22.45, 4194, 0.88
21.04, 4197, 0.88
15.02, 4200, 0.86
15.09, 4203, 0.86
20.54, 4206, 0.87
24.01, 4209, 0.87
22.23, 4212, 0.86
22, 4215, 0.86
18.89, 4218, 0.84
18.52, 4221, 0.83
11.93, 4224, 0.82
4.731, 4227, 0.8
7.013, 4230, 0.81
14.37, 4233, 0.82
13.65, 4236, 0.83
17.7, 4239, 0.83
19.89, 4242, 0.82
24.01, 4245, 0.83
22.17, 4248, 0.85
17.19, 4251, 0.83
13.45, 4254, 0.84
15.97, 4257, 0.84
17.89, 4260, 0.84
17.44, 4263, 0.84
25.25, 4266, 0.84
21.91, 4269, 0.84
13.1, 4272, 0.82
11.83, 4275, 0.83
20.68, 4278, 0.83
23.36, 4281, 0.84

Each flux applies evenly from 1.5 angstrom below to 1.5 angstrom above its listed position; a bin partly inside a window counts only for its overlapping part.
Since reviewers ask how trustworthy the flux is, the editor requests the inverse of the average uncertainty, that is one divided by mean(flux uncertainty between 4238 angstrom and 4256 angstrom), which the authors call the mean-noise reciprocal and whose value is 1.20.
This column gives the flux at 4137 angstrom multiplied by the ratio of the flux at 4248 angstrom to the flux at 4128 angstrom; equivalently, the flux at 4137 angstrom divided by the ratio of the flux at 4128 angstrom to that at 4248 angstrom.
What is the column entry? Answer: 20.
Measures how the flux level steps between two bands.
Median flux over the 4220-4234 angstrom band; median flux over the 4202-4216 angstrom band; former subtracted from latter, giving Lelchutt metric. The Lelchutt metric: 10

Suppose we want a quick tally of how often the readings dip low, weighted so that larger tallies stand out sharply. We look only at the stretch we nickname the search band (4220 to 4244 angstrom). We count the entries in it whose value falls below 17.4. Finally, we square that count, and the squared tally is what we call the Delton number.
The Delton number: 25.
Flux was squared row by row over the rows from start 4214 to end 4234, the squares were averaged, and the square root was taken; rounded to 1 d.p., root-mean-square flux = 15.1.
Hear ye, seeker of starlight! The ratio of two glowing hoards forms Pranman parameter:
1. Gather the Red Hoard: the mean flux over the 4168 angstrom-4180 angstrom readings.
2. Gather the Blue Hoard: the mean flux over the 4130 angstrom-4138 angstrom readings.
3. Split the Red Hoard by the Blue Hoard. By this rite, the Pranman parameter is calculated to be 1.08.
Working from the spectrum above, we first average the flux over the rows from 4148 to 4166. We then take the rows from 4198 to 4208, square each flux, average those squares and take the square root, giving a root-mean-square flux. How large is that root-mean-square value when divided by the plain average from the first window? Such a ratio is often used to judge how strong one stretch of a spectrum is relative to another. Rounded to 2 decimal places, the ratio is 0.80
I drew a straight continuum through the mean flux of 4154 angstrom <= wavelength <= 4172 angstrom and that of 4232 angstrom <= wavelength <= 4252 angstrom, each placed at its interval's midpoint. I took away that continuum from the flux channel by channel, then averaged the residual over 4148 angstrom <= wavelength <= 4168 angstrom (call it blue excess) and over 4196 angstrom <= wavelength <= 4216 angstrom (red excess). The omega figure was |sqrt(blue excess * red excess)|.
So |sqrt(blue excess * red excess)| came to 0.3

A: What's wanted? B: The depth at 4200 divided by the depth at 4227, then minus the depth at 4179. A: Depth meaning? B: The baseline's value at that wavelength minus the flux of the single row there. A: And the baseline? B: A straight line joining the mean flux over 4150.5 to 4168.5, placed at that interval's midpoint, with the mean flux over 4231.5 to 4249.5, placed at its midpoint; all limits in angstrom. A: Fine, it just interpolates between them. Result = 3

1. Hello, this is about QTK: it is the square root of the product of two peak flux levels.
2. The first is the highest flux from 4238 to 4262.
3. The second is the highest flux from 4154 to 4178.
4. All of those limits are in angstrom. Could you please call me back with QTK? 24.0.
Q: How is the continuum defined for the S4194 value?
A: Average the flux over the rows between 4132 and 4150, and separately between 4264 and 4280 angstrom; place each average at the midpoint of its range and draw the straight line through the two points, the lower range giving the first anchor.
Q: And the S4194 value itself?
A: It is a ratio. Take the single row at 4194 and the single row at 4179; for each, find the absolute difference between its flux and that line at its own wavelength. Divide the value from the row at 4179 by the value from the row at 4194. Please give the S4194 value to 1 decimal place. 1.3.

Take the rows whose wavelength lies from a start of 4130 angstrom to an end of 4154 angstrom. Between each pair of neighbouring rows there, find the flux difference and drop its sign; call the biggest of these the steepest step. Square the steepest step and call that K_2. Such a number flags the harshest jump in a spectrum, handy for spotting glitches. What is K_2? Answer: 66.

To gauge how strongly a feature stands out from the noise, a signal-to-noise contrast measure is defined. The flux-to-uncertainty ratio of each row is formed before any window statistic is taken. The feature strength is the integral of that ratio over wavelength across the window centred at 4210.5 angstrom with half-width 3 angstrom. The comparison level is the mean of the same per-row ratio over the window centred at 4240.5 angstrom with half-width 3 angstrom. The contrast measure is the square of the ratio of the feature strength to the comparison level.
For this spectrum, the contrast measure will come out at 49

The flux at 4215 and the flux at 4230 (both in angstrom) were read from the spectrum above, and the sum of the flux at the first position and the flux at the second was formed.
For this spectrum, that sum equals 29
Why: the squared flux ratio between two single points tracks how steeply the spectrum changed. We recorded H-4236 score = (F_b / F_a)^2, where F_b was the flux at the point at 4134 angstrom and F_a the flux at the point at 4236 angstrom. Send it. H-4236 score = 1.0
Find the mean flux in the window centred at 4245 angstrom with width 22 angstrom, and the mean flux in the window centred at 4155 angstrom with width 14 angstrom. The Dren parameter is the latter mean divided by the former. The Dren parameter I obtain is 1.14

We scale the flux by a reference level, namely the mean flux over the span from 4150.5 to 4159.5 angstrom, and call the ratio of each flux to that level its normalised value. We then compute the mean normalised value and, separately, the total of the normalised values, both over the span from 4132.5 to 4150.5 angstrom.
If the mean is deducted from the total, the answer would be 4.4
